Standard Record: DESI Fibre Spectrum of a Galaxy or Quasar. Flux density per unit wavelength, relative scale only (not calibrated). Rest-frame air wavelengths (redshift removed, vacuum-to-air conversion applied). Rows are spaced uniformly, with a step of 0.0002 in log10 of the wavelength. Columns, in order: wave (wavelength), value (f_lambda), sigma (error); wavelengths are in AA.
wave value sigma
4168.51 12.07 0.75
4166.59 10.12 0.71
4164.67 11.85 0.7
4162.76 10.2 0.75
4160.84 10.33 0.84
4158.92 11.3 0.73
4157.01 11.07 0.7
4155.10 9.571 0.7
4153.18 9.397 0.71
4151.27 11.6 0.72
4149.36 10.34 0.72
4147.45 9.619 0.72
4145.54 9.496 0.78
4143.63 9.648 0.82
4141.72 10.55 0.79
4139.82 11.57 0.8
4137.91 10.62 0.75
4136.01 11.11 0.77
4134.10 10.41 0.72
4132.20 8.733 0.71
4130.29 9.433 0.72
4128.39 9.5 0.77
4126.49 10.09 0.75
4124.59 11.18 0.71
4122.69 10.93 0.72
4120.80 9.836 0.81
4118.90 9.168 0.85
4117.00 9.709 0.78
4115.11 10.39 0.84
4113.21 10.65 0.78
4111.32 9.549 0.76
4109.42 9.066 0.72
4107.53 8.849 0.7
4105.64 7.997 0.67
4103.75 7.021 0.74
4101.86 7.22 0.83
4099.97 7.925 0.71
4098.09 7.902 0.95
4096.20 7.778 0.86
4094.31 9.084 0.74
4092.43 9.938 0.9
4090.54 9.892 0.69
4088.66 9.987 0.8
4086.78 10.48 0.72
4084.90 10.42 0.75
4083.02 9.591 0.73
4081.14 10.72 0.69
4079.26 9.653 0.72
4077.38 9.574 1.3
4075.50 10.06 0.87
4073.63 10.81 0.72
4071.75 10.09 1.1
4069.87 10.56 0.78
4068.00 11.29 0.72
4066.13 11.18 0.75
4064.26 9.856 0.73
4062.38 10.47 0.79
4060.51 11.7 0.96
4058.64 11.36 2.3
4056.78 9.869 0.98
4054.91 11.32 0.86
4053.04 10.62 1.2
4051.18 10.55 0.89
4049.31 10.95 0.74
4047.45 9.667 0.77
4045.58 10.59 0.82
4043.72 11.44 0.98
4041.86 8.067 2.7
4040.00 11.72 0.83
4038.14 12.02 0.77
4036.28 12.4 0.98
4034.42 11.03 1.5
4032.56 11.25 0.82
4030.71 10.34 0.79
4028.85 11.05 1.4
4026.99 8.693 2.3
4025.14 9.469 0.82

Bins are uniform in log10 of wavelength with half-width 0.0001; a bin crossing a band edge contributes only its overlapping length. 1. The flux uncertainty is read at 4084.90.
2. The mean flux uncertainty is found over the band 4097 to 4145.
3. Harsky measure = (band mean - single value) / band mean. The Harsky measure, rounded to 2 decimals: 0.02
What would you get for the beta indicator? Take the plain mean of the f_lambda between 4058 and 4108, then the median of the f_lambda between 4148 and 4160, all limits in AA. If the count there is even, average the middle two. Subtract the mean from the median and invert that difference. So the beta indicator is 1.0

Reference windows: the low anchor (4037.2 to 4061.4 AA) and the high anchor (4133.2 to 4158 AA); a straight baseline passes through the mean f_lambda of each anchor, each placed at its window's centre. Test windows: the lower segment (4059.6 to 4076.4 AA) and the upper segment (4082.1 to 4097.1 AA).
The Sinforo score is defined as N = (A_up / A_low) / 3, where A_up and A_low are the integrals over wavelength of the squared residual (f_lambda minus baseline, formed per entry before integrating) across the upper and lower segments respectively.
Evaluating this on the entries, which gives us 1.4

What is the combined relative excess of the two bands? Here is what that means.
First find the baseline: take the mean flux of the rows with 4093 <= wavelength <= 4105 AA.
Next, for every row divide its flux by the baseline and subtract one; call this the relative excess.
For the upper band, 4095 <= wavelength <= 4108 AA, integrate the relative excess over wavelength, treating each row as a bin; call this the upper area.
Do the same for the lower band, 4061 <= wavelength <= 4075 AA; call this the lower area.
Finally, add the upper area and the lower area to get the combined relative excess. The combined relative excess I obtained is 4.7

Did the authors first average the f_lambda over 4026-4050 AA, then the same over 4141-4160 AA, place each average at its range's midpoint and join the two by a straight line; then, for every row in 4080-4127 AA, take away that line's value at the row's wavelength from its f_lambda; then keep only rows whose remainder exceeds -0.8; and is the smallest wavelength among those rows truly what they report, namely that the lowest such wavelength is 4081.14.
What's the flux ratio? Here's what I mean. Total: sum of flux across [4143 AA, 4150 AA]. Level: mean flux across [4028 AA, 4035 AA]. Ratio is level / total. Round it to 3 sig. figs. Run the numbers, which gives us 0.279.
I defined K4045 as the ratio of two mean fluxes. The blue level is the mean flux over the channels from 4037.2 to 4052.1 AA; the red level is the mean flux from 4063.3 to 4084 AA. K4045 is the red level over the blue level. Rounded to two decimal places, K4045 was 0.97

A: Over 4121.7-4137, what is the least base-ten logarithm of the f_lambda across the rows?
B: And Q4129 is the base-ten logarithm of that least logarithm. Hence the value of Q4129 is -0.026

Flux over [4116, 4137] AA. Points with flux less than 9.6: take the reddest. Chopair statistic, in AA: 4132.20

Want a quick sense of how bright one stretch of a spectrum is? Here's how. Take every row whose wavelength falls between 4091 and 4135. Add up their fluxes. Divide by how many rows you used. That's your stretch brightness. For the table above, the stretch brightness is 9.2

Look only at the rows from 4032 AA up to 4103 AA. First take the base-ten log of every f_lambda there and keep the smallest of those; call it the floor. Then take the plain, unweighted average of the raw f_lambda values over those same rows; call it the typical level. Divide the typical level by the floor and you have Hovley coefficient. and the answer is 11.9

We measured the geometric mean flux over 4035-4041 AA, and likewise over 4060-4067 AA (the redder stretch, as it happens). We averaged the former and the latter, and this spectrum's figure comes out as 11.4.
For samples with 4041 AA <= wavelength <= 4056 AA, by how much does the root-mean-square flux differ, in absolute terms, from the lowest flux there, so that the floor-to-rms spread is 2.38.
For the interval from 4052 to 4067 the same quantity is 0.96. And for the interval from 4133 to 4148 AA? 0.91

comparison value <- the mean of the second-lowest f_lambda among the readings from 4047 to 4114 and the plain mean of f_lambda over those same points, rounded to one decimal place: 8.5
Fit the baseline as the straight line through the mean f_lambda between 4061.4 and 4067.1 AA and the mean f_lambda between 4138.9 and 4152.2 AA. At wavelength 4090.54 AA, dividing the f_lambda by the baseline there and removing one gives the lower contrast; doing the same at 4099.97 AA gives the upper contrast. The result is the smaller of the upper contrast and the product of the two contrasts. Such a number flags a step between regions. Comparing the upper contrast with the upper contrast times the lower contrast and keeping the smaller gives -0.24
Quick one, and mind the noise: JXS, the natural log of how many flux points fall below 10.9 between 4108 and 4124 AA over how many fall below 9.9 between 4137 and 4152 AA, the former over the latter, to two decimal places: 0.85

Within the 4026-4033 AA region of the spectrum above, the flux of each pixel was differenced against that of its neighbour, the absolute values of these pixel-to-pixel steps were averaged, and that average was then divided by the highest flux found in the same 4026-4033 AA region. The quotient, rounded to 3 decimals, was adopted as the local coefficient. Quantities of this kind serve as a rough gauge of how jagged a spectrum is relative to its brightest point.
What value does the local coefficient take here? 0.118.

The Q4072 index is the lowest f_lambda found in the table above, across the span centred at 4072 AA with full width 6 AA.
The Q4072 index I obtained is 10.09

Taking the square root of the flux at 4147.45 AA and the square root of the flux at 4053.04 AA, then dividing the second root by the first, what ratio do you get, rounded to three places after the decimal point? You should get 1.051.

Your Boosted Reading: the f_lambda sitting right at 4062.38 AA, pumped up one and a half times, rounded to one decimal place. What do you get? 15.7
